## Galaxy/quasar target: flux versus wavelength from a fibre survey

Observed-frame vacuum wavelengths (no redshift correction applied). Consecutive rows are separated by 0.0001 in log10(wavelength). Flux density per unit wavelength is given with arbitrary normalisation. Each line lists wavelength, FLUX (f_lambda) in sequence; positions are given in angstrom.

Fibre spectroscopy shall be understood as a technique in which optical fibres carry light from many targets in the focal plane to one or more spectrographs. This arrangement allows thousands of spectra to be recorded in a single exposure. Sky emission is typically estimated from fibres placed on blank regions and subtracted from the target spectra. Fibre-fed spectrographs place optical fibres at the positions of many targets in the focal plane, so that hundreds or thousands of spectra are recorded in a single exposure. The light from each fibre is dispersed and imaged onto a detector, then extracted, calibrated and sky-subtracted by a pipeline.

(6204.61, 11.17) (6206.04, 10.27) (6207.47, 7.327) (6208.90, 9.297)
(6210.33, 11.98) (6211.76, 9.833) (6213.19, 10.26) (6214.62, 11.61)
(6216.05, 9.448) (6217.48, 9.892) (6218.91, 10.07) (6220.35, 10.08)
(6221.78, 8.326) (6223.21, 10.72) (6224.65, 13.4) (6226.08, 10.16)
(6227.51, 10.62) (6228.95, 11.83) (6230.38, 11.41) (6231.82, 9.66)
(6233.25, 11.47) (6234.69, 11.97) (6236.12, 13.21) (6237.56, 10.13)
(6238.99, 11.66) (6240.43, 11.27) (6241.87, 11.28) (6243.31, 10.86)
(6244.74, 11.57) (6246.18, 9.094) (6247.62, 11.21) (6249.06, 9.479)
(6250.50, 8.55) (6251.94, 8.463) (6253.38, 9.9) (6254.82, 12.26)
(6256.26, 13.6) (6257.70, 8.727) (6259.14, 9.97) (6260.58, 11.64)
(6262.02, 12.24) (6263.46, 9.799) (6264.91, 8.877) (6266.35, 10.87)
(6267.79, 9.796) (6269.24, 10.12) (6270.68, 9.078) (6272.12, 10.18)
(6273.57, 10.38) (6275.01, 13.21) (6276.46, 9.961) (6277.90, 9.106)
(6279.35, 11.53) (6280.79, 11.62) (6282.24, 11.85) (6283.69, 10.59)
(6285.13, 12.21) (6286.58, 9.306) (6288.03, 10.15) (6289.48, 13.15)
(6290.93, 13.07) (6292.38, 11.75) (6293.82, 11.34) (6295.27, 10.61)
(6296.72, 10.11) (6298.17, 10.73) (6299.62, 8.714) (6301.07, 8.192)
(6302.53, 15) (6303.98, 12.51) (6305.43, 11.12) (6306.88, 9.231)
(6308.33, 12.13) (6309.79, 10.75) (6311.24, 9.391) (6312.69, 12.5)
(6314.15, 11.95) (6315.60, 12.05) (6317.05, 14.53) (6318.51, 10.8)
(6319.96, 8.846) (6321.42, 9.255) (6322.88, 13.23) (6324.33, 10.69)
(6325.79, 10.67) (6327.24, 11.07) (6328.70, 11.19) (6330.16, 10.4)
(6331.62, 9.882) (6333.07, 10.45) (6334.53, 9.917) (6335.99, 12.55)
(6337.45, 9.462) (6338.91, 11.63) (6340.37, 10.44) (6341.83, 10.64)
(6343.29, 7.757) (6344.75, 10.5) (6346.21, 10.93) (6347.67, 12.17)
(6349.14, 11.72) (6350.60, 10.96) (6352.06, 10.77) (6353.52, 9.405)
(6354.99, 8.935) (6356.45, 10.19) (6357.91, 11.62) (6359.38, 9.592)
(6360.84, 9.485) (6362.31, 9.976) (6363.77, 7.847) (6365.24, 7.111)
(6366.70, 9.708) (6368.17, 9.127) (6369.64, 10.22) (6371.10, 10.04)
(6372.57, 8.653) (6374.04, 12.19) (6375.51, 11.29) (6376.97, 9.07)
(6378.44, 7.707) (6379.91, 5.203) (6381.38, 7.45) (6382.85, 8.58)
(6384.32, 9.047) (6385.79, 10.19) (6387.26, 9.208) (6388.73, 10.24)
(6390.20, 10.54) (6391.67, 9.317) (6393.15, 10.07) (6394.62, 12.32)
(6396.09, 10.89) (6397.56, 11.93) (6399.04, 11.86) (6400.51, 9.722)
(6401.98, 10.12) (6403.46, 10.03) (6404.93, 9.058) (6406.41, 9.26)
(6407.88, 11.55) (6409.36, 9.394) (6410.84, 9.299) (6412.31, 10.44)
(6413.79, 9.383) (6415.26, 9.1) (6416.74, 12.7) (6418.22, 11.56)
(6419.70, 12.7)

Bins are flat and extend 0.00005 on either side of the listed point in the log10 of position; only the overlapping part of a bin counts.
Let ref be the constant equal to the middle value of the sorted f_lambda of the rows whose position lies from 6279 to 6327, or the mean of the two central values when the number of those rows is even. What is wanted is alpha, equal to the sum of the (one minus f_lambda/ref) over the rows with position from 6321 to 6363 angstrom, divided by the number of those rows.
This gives 0.05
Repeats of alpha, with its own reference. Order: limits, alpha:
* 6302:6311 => -0.06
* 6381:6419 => 0.09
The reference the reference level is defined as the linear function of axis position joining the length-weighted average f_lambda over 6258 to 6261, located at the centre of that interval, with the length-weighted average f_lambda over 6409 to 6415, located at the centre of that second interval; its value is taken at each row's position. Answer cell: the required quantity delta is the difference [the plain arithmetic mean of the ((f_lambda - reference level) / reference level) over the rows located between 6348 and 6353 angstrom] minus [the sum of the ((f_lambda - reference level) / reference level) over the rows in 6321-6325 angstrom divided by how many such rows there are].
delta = 0.03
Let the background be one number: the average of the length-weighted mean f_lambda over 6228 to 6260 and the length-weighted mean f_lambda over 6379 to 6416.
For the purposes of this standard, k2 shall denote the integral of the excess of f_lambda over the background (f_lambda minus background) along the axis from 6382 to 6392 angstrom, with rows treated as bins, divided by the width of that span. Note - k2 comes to -0.70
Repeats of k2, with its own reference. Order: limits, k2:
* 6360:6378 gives -0.75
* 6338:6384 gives -0.58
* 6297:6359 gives 0.54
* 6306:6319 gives 1.21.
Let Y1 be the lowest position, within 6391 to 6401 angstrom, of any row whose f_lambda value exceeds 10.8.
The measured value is 6394.62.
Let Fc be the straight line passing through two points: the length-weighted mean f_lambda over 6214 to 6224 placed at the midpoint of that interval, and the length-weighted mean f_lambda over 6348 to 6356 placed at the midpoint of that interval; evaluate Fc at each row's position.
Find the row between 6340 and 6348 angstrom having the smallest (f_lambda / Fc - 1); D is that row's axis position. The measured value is 6343.29 angstrom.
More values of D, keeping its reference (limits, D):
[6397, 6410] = 6404.93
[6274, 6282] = 6277.90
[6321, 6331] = 6321.42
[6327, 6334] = 6331.62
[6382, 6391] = 6382.85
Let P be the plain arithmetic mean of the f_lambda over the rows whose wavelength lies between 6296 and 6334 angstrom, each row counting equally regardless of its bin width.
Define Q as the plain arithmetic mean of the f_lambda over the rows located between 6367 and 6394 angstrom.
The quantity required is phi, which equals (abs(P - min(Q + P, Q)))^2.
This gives 2.67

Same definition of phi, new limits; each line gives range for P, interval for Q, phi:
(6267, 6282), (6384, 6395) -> 0.15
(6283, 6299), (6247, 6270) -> 0.70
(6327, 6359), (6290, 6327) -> 0.35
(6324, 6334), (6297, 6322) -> 0.18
